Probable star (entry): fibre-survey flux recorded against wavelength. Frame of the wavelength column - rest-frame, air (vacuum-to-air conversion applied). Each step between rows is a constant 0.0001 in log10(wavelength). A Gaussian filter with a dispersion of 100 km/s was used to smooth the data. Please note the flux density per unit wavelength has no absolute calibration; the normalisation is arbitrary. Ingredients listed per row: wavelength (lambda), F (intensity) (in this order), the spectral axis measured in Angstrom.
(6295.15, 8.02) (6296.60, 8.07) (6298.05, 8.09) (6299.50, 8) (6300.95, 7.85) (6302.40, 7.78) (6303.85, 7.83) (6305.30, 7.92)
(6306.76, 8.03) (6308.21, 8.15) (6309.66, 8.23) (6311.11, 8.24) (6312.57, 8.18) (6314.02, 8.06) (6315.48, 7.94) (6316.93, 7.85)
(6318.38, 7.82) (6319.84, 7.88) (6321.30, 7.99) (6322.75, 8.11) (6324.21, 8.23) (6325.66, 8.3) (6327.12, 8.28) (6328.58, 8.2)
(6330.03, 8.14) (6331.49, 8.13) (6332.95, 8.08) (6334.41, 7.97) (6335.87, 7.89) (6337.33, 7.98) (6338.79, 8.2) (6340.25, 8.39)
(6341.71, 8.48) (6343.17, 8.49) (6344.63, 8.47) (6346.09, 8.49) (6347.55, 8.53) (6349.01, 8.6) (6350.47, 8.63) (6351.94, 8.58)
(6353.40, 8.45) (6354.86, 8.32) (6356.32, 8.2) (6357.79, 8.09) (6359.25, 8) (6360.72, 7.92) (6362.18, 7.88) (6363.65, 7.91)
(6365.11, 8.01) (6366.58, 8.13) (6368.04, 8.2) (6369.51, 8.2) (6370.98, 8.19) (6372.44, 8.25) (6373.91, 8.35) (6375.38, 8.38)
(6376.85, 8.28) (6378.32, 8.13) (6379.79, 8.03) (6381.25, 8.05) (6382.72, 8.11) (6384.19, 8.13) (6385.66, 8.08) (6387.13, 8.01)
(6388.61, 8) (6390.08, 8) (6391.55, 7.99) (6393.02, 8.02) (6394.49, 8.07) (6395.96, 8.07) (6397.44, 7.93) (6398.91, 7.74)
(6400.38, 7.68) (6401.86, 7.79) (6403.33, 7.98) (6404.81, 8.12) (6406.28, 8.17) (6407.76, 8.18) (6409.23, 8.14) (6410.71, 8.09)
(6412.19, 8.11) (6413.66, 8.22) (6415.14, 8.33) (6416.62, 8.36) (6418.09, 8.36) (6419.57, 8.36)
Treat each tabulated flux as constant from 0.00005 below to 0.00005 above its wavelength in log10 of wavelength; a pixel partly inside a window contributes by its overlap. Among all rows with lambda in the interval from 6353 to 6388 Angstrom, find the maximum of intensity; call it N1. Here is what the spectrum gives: 8.45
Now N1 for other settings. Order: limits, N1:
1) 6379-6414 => 8.22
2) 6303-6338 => 8.3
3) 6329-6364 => 8.63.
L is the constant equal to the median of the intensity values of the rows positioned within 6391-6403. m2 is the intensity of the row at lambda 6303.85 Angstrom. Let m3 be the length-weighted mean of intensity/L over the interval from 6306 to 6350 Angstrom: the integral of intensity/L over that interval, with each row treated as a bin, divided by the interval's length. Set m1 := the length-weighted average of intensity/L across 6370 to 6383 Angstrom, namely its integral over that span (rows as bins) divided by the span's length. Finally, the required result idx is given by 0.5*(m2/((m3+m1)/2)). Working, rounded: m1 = 1.03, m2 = 7.83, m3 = 1.03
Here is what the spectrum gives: 3.80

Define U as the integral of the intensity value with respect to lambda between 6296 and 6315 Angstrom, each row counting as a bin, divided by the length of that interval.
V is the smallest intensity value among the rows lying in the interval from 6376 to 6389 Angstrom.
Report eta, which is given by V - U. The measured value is 0.0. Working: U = 8.03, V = 8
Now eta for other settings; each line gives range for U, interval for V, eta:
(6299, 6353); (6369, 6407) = -0.5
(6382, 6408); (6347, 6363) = -0.1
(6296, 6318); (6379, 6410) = -0.3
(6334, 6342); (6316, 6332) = -0.3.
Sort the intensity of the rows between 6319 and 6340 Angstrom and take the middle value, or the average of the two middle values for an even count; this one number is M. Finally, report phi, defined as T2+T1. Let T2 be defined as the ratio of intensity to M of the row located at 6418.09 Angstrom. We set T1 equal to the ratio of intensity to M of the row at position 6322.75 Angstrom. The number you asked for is 2.03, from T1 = 0.999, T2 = 1.03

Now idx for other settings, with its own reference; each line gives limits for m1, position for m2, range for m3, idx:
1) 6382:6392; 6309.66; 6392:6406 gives 4.10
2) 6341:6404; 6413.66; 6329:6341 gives 4.02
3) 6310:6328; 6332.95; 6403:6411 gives 3.97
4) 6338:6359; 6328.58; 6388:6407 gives 3.98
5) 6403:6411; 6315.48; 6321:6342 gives 3.88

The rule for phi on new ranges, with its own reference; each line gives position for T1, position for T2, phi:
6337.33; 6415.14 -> 2.01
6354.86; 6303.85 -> 1.99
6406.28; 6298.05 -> 2.00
